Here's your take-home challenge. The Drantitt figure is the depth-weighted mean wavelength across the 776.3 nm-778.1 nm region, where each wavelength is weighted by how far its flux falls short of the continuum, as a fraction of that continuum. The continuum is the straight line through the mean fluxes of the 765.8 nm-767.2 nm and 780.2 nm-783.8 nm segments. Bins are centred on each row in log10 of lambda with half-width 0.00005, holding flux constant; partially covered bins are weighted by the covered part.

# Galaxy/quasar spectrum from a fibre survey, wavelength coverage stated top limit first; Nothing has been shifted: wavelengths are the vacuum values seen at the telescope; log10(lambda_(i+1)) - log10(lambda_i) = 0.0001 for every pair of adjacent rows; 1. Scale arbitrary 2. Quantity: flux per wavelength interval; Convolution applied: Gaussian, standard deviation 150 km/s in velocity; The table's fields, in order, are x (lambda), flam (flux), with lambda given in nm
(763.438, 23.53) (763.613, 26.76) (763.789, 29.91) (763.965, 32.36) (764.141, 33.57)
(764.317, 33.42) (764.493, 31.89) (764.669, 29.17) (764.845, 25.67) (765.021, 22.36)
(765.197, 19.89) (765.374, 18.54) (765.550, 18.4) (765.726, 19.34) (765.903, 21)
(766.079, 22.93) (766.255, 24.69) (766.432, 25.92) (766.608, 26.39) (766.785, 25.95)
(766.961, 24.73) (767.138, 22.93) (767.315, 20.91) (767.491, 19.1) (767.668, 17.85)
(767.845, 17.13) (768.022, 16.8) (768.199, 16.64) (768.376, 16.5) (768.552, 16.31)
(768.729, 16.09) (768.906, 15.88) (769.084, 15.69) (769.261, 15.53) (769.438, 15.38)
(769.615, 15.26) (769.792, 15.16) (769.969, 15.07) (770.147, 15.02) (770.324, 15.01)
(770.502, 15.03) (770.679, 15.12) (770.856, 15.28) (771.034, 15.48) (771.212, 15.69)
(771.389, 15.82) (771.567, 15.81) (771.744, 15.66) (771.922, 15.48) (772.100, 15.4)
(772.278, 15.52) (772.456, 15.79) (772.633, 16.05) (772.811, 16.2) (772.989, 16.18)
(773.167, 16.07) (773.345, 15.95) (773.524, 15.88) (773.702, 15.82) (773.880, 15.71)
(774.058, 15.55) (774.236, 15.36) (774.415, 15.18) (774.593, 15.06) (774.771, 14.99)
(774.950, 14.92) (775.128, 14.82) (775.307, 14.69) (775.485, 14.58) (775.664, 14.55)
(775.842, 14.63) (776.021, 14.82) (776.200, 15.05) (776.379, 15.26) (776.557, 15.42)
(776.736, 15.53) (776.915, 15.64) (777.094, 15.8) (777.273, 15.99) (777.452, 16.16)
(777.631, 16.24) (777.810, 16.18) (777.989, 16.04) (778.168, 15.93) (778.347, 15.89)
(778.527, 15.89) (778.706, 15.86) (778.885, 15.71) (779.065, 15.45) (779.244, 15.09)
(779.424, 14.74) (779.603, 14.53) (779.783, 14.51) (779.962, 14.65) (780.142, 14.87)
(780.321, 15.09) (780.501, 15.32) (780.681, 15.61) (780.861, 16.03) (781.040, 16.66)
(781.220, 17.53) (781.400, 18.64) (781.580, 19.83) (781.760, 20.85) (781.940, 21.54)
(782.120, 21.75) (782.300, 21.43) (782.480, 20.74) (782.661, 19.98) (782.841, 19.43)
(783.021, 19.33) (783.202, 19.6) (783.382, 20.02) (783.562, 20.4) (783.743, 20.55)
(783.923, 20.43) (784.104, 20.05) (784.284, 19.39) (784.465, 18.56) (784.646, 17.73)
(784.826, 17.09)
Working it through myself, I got 777.14 nm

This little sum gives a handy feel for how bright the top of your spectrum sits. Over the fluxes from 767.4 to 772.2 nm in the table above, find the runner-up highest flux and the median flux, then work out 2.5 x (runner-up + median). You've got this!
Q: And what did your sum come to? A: 84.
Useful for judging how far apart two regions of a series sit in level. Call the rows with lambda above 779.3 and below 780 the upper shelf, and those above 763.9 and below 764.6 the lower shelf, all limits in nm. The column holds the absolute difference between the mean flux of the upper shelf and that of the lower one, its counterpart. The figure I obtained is 18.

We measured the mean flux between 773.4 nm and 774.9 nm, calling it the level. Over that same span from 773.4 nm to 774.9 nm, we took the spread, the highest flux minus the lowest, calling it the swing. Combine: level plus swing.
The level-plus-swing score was 16.3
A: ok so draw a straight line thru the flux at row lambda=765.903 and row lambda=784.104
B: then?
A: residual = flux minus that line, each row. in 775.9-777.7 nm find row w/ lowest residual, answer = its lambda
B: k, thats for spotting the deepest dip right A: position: 776.021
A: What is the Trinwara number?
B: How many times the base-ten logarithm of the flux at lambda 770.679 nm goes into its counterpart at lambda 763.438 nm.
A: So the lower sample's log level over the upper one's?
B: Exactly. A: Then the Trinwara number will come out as 1.16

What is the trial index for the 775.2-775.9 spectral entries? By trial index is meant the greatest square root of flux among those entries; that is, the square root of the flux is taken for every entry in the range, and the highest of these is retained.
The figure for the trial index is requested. 3.83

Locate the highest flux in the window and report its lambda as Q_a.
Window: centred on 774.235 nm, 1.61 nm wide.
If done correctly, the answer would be 773.524 nm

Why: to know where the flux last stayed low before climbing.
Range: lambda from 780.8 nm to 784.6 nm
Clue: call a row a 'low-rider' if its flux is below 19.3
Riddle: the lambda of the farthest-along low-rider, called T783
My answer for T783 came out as 784.465 nm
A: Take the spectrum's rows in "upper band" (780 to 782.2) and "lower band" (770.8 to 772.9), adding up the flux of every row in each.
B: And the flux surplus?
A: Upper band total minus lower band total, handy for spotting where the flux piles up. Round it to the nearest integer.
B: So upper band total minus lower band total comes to 26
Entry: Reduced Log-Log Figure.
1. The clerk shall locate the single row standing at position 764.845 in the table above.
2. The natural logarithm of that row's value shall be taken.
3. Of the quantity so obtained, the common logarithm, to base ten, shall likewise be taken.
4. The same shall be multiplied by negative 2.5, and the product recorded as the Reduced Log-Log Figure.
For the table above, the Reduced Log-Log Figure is -1.278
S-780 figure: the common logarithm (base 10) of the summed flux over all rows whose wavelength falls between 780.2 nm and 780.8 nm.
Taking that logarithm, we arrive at 1.66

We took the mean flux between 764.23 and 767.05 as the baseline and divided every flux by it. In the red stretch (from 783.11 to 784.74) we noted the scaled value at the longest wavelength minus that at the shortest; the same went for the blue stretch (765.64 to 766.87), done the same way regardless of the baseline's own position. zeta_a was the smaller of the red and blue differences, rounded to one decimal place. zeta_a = -0.1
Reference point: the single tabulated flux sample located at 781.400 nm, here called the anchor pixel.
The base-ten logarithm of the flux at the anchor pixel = 1.27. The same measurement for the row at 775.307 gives 1.17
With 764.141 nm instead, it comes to 1.53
